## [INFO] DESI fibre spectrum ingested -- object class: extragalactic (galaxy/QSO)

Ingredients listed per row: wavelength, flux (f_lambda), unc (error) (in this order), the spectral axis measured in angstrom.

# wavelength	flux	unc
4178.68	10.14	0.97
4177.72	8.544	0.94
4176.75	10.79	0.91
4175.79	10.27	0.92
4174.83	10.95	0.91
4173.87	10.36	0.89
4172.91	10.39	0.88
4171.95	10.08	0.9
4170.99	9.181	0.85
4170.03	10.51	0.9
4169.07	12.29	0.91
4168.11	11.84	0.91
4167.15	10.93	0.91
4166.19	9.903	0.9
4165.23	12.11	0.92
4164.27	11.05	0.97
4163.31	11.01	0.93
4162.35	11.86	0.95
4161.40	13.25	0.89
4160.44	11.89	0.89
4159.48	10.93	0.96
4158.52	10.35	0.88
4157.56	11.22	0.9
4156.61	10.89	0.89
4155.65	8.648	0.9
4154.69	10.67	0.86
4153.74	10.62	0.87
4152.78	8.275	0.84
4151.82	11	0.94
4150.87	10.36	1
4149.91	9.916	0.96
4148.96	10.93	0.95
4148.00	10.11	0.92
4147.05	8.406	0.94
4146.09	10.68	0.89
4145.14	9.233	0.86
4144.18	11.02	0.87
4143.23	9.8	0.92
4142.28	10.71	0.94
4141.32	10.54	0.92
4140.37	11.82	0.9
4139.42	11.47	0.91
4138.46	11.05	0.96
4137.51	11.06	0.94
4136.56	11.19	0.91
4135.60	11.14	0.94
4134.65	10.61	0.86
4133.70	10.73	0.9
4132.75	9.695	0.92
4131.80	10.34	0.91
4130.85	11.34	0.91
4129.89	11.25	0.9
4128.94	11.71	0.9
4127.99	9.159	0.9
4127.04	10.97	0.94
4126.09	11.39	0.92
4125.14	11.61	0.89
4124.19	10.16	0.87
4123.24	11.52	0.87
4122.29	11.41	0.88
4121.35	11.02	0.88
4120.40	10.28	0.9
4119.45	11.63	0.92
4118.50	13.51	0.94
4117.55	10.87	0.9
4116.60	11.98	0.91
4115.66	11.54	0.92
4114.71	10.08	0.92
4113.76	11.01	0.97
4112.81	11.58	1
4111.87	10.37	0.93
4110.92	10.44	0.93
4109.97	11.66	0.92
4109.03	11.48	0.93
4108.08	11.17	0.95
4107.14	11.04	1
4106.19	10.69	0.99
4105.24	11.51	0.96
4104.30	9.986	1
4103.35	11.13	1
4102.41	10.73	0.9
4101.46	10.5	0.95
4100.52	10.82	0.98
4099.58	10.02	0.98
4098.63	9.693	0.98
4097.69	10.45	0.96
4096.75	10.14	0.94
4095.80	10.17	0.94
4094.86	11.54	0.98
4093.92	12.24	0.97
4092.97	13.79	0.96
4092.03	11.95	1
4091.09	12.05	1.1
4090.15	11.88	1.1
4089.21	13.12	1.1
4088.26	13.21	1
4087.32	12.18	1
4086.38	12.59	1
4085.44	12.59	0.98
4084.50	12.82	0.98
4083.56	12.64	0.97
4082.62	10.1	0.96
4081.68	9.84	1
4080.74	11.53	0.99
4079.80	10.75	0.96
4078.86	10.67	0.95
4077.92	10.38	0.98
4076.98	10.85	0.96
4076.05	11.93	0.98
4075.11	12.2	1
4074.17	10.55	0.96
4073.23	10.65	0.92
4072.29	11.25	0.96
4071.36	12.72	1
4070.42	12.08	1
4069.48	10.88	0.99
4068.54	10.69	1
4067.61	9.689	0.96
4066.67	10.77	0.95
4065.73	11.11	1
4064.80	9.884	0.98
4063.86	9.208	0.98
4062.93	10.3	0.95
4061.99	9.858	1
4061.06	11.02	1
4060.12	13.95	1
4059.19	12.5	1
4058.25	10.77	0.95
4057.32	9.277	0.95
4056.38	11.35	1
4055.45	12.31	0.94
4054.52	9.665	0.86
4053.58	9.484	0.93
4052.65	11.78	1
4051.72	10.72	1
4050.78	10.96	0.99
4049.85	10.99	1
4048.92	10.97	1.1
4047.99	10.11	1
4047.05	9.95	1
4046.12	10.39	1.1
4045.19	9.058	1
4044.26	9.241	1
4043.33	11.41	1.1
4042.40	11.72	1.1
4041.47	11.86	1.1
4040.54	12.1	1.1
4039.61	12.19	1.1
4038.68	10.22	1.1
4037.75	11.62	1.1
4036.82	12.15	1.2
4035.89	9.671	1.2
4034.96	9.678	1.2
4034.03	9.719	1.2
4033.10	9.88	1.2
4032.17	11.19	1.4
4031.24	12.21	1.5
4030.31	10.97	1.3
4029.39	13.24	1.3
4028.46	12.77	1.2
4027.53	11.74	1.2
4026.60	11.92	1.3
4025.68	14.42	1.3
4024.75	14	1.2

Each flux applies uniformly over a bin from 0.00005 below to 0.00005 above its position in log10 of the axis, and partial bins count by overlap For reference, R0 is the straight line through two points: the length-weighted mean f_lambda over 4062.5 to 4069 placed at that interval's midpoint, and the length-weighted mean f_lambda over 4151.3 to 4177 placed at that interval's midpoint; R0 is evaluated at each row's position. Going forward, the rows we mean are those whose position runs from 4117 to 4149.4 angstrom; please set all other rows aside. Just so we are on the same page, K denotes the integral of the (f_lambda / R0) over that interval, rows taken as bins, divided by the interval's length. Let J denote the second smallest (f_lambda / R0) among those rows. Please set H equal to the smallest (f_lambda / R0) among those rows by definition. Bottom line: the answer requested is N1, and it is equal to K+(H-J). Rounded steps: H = 0.79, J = 0.864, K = 1.02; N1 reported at 0.94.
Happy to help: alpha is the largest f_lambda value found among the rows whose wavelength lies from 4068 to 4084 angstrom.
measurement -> 12.72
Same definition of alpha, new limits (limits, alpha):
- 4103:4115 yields 11.66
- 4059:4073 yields 13.95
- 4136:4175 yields 13.25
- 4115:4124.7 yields 13.51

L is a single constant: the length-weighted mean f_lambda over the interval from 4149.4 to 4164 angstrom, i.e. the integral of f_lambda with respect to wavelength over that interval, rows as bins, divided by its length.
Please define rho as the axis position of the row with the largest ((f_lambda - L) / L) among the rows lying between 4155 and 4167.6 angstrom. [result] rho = 4161.40 angstrom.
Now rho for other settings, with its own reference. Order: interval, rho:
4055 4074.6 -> 4060.12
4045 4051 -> 4049.85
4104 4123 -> 4118.50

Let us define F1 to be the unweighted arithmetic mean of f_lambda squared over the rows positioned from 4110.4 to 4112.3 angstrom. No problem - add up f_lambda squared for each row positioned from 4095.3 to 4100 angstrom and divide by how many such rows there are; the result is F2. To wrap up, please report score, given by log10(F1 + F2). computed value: 2.32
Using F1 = 108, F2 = 102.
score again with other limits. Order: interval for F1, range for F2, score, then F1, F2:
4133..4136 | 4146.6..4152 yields 2.34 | 117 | 103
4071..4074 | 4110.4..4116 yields 2.40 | 134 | 118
